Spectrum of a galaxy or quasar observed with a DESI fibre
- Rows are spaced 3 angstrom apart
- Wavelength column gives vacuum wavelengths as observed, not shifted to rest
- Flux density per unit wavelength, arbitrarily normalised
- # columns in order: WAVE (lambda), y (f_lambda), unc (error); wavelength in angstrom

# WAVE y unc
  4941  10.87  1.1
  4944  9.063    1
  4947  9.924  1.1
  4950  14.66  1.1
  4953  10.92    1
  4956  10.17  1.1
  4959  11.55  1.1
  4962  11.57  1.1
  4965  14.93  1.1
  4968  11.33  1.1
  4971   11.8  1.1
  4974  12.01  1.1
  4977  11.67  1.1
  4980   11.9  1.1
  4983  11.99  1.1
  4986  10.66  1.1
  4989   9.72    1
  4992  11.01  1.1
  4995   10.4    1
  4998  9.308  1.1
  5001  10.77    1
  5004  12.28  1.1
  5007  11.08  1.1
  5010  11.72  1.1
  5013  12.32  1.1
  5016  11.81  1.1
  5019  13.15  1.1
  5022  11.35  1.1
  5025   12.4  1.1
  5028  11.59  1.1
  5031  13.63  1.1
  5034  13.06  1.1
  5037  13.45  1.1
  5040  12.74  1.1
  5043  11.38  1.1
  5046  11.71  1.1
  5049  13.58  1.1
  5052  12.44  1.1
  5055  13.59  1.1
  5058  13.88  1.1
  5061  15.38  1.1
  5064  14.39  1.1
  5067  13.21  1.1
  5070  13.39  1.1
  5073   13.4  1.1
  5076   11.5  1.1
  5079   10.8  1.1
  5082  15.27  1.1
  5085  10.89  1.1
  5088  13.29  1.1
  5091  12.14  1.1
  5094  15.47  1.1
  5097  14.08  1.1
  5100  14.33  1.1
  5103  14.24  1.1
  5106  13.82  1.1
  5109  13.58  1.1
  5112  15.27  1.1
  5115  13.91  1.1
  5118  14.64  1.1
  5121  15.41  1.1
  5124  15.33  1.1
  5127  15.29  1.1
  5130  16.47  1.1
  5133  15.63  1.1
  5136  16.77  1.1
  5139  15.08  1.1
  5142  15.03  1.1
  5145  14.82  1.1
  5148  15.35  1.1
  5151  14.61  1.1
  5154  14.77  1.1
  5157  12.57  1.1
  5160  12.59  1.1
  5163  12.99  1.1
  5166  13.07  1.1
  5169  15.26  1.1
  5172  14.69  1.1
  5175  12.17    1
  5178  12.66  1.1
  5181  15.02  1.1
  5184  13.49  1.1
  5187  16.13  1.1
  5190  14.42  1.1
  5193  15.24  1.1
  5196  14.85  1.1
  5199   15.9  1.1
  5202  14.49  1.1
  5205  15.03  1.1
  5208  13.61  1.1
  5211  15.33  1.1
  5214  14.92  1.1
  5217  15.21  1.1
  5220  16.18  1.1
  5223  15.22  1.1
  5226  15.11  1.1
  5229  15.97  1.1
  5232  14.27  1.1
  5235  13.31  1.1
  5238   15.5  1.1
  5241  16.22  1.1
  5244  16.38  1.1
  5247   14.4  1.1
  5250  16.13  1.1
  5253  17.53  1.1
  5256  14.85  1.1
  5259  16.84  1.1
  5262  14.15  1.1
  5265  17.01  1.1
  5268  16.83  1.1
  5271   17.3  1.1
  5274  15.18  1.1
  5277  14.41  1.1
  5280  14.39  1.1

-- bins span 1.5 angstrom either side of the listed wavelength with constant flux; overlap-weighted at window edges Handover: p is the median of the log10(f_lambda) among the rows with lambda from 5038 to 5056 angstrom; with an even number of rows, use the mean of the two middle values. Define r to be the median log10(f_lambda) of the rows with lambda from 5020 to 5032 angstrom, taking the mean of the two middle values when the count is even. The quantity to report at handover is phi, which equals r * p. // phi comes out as 1.19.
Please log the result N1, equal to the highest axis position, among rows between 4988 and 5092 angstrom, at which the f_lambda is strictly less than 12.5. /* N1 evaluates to 5091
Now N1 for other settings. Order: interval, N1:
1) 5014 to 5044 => 5043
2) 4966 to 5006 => 5004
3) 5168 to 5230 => 5175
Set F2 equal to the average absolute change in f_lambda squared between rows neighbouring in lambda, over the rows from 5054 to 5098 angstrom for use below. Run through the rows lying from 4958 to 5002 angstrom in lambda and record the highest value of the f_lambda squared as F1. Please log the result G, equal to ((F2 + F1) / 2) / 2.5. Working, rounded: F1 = 223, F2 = 45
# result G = 54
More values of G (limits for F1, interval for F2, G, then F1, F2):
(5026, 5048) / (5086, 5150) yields 42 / 186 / 25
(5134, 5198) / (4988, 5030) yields 61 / 281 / 24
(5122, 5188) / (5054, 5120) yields 64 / 281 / 37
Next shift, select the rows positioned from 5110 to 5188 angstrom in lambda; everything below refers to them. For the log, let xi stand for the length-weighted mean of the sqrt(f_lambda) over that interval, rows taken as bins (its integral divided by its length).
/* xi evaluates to 3.81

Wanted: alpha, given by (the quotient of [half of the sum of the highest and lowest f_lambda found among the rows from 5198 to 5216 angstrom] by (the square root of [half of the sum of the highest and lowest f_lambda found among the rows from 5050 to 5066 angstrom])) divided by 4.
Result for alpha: 0.99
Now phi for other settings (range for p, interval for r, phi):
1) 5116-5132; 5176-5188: 1.37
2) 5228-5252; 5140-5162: 1.40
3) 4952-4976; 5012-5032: 1.16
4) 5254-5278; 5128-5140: 1.45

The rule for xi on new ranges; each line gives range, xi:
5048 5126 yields 3.70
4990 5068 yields 3.51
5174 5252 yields 3.86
